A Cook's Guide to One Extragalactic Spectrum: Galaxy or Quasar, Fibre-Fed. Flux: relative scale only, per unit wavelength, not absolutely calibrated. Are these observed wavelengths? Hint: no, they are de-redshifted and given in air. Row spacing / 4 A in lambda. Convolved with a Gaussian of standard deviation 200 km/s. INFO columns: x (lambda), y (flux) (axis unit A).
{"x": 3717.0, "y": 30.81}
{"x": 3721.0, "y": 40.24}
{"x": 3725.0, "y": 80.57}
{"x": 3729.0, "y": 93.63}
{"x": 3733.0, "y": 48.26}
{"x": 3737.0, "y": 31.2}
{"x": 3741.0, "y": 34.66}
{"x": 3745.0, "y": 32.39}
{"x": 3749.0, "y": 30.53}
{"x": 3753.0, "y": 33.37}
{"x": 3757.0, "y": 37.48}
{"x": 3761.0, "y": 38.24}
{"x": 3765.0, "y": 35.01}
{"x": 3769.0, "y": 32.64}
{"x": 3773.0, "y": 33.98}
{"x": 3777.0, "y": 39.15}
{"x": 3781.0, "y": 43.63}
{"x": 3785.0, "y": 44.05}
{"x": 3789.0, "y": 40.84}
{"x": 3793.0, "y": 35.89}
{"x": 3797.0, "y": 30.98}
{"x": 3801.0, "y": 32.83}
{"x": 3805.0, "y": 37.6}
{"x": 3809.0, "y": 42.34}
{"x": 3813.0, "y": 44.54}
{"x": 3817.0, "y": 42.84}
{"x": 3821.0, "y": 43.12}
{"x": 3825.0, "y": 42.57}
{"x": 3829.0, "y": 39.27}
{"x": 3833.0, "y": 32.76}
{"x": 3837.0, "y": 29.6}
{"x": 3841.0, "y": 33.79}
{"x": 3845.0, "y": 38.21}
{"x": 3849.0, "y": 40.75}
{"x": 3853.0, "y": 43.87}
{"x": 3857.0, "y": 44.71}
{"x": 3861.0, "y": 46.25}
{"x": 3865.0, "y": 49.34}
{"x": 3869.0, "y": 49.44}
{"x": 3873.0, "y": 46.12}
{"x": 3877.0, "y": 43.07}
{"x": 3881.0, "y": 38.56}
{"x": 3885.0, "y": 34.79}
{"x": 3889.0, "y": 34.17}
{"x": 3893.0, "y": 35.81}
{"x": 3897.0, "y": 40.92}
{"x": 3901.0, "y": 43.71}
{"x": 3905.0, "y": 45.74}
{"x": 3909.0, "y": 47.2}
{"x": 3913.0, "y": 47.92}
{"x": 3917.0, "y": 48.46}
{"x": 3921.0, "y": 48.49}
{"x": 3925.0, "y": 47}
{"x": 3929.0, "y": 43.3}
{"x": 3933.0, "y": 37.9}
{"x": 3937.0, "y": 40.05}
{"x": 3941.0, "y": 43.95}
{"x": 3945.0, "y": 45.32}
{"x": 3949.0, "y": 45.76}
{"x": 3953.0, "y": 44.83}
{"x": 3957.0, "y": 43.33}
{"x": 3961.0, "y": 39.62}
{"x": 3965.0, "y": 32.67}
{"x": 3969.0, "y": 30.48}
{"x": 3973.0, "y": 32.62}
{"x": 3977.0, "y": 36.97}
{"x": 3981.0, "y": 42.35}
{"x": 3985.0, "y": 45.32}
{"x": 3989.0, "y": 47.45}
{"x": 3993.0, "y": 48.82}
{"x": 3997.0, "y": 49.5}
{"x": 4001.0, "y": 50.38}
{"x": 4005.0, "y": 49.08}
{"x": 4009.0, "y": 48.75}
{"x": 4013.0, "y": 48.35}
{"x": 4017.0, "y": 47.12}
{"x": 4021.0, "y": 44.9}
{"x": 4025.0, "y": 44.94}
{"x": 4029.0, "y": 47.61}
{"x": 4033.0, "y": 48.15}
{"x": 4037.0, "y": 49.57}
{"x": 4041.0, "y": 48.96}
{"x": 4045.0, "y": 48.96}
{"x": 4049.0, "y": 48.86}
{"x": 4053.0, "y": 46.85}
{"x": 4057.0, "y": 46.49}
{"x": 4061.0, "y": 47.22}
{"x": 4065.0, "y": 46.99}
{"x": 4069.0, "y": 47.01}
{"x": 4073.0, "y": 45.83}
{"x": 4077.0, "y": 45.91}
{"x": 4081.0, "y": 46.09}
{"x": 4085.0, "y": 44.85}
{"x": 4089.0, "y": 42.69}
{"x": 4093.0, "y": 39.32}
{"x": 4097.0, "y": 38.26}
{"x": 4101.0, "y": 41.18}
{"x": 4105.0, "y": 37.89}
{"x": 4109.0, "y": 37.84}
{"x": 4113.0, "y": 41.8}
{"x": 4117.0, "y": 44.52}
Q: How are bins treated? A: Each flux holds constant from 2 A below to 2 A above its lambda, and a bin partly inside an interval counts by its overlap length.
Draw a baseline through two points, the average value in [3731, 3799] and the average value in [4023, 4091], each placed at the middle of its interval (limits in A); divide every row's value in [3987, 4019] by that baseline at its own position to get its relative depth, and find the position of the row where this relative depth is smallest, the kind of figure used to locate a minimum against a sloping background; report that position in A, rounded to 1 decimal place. 4017.0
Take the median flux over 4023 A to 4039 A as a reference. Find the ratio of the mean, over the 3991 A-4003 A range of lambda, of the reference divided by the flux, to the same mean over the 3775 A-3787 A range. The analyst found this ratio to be 0.85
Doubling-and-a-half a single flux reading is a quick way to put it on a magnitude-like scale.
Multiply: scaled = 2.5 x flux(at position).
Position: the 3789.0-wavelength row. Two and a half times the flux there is 102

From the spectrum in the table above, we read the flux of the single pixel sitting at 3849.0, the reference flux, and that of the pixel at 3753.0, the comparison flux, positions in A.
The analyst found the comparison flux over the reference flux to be 0.82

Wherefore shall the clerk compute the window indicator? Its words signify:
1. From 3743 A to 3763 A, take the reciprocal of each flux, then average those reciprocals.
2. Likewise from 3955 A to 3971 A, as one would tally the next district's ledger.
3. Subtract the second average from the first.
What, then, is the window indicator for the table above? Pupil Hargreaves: 0.0014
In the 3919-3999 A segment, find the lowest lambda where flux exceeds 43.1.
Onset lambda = 3921.0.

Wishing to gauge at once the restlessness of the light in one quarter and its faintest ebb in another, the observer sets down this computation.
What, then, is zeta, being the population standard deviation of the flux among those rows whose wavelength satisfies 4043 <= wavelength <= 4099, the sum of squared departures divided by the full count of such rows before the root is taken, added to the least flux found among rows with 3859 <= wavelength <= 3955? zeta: 37.3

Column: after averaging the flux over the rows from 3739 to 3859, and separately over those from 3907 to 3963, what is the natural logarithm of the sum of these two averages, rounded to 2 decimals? 4.41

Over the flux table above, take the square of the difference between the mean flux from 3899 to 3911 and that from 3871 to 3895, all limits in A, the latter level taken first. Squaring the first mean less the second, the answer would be 46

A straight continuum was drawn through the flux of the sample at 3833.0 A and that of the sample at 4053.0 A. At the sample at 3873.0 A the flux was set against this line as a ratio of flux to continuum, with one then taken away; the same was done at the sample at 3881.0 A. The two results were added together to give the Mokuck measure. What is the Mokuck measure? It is 0.4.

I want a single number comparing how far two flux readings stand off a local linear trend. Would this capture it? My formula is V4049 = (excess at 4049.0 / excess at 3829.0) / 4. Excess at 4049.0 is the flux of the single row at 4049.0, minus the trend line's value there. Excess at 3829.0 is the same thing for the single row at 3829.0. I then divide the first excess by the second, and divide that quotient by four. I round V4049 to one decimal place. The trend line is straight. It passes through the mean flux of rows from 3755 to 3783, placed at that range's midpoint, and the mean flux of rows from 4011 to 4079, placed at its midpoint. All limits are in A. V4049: -4.0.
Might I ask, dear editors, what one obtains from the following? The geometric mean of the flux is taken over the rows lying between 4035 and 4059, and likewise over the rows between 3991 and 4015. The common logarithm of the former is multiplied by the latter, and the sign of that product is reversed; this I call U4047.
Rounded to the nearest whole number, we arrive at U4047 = -83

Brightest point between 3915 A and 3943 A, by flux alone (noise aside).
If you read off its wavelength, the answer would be 3921.0 A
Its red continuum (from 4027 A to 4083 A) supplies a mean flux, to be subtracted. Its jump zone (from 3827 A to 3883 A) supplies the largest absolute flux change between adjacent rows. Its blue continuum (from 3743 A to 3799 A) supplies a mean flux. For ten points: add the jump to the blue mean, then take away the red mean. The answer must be -5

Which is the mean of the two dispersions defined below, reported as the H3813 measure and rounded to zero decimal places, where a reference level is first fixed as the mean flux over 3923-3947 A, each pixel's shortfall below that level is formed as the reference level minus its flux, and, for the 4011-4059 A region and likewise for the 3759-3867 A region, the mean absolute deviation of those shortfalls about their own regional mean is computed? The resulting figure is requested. 3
